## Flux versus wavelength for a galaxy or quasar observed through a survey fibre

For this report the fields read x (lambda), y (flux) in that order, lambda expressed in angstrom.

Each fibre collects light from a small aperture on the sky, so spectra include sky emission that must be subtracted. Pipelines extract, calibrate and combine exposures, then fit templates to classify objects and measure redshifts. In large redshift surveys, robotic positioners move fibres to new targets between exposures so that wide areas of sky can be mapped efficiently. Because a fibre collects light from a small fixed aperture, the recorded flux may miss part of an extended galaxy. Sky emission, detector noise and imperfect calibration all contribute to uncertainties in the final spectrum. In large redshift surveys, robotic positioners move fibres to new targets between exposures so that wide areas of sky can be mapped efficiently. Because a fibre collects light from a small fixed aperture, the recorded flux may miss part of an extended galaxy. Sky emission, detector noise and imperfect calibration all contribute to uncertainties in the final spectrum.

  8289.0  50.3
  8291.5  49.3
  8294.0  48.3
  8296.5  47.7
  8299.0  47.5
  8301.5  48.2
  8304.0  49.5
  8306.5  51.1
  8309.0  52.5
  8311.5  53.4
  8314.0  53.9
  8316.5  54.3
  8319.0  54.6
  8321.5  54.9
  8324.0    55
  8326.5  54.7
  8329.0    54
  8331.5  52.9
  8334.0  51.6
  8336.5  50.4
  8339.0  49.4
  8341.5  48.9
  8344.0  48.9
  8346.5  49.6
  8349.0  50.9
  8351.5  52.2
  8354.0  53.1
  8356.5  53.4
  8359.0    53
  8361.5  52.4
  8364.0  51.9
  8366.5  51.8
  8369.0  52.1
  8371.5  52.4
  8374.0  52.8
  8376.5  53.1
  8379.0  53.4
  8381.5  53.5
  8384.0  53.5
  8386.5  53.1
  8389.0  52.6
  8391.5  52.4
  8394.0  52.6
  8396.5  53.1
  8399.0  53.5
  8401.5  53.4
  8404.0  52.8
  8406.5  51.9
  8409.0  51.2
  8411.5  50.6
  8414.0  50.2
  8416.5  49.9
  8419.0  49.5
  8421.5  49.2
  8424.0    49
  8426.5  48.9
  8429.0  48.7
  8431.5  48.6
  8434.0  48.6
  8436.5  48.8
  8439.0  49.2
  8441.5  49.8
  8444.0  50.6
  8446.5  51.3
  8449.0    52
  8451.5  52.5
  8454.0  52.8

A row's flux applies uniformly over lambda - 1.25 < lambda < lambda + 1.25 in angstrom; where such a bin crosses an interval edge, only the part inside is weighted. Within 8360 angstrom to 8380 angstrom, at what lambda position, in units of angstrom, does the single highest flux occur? 8379.0 angstrom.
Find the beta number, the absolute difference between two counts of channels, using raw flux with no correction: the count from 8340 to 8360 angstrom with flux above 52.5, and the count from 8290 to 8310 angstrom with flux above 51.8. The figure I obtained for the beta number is 2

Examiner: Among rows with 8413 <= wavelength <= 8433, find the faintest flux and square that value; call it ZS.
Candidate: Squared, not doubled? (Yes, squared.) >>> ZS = 2362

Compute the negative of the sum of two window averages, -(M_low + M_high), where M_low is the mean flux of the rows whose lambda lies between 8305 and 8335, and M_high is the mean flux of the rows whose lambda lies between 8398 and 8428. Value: -104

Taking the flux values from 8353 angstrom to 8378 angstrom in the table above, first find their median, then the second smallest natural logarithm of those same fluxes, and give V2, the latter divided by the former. 0.0751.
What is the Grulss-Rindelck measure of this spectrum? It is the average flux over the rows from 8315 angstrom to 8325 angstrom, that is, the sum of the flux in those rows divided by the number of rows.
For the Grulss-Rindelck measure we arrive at 54.7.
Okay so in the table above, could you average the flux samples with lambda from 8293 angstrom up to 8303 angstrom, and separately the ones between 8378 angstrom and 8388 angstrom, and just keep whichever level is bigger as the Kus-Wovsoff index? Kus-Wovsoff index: 53.4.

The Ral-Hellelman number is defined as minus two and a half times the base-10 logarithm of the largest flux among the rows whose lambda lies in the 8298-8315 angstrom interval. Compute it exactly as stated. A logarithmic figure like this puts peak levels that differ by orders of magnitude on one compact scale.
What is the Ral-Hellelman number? -4.33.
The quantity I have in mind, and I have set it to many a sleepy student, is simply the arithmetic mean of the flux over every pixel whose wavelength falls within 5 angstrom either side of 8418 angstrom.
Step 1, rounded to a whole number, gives 50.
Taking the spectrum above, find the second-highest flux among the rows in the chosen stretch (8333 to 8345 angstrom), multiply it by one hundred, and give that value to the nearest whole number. 5040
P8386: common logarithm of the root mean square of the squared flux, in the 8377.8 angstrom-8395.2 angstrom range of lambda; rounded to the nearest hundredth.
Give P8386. 3.45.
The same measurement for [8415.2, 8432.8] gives 3.38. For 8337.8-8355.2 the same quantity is 3.41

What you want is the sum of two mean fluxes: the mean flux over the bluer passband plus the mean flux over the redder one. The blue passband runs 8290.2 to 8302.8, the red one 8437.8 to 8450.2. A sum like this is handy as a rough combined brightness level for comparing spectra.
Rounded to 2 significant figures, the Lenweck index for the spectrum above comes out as 99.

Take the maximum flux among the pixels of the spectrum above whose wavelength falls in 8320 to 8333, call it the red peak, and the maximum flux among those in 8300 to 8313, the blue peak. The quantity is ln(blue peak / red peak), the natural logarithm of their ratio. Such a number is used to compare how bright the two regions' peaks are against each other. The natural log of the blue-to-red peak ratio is -0.03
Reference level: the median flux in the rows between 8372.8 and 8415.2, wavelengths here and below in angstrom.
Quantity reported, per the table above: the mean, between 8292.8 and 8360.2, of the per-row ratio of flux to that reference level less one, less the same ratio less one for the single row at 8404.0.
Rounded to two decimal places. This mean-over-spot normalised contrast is -0.02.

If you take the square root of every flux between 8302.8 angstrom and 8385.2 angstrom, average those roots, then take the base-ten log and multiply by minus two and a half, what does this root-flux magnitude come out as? -2.15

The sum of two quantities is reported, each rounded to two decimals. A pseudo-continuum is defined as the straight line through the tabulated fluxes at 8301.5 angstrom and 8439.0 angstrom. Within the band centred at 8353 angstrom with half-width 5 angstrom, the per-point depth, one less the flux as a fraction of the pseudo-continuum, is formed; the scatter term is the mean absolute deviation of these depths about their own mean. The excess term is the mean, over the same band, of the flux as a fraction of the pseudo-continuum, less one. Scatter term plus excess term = 0.10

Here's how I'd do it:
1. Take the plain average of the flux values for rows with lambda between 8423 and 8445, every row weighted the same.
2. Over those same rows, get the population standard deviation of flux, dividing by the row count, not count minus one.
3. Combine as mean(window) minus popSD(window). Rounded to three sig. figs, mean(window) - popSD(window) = 48.5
